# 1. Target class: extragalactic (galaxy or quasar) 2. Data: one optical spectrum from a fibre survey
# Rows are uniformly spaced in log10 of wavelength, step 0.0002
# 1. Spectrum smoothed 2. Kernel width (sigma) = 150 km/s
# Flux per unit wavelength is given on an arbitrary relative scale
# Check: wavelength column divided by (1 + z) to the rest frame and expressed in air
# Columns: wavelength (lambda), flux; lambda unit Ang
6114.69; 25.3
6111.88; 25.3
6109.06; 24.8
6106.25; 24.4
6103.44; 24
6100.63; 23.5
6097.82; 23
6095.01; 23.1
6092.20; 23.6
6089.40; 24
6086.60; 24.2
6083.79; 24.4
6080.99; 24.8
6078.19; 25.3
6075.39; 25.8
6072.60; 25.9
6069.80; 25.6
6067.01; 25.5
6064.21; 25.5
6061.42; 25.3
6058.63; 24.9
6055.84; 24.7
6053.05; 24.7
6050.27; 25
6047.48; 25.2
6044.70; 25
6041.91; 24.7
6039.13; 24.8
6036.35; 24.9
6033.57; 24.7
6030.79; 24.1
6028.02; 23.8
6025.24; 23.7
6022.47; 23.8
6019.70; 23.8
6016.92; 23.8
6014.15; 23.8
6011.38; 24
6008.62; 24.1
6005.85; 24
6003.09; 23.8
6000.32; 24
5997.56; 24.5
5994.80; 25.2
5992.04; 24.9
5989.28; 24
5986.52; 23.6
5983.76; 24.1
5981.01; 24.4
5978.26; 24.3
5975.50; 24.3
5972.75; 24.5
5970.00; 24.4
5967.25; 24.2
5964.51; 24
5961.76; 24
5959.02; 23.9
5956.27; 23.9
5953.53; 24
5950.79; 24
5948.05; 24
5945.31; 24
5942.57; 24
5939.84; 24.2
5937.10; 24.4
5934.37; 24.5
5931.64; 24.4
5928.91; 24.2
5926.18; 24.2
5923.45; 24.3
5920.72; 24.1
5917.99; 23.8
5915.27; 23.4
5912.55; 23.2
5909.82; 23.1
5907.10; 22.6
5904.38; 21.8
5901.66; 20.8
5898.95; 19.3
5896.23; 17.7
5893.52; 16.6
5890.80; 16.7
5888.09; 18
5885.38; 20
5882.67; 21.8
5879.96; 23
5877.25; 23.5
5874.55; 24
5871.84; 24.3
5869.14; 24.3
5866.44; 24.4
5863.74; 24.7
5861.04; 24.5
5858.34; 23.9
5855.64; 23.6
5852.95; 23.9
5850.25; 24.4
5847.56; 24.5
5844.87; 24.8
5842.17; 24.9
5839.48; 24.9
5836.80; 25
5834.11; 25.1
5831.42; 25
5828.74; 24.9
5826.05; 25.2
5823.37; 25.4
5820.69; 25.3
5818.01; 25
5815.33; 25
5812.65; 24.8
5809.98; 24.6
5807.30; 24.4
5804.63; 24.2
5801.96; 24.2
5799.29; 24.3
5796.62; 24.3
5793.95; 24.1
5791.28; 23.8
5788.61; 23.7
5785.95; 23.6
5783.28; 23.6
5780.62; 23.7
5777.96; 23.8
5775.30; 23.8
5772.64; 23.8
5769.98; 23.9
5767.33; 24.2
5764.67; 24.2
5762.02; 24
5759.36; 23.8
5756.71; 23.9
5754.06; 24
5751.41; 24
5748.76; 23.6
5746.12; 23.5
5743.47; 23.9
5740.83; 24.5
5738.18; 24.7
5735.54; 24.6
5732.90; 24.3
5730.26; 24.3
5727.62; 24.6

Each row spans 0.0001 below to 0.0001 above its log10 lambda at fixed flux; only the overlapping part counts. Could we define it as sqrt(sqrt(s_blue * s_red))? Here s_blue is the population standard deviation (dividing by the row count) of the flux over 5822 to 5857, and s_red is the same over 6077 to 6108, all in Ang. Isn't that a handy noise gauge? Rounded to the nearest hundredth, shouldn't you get 0.76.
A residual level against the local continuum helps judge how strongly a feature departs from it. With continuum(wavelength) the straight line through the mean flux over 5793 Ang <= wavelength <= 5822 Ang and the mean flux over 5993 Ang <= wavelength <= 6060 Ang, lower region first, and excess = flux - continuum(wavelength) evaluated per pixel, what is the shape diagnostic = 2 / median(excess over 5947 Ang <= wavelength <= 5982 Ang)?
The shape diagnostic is -5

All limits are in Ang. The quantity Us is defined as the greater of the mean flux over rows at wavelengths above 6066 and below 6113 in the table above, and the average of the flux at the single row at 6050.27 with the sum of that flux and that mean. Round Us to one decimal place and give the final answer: 37.3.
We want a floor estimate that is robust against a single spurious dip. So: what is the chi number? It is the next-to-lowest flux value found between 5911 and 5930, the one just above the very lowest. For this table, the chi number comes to 23.4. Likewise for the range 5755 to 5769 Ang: 23.9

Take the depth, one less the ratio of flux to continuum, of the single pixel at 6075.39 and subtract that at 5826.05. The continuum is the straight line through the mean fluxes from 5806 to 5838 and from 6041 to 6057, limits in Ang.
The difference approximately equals -0.028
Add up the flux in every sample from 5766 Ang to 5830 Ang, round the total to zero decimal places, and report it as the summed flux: 584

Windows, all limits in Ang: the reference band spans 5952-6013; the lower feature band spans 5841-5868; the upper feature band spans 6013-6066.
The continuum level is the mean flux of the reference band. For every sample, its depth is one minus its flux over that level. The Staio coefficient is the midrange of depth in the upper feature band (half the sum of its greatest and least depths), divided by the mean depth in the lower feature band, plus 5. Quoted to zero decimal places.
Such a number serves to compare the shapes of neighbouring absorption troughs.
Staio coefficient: 7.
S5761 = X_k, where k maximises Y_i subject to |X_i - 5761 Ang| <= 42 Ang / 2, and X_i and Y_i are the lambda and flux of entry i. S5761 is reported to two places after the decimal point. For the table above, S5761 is 5740.83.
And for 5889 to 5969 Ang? 5934.37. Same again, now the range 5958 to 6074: 6072.60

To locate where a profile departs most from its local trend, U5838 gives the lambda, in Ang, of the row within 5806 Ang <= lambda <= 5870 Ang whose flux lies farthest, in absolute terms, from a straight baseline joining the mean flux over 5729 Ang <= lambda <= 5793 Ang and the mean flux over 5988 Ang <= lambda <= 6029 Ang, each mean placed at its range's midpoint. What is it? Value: 5823.37 Ang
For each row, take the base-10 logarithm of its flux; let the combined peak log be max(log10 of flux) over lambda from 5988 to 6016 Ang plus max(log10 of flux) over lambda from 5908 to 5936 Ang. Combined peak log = 2.79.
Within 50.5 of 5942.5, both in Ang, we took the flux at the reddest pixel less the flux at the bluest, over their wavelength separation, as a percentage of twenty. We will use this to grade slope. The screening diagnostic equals 0.42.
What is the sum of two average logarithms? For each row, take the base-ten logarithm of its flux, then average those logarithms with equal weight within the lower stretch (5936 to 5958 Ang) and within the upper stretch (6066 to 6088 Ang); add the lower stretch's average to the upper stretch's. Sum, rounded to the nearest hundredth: 2.78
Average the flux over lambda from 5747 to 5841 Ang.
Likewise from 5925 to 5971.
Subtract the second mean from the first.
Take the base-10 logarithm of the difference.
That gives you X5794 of -0.7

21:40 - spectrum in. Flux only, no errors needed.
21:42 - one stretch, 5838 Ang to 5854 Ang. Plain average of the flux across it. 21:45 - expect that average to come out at 24.6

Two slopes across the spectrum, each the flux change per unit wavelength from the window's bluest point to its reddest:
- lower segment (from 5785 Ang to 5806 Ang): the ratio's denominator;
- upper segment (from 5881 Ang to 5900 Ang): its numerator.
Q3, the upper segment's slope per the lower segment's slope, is -4.78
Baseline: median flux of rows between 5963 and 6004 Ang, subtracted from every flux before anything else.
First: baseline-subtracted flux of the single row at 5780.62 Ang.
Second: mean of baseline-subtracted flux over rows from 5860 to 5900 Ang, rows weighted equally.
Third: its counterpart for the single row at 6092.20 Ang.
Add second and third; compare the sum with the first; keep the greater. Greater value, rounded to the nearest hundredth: -0.60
